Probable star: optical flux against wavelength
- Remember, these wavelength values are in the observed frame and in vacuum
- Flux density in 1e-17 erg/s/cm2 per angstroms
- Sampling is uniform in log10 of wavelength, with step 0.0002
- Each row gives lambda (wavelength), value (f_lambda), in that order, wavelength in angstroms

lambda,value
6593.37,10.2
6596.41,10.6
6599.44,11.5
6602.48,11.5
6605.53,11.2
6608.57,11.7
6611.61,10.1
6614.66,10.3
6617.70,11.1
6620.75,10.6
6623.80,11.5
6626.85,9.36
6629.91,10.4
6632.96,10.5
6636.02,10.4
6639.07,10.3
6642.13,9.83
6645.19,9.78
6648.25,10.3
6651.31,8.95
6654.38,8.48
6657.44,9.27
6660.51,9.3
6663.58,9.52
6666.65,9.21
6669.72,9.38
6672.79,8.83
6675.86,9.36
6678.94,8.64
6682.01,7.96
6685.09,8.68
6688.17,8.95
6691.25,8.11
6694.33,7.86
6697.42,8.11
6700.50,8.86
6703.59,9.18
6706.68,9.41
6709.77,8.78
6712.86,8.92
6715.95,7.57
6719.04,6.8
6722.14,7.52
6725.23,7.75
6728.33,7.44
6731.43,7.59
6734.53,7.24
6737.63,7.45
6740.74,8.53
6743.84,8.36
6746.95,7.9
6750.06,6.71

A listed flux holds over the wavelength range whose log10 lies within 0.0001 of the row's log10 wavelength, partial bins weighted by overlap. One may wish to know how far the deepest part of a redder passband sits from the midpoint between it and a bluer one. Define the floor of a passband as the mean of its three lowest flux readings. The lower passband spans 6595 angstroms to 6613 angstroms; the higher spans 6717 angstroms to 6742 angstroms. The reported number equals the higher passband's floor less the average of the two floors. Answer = -1.74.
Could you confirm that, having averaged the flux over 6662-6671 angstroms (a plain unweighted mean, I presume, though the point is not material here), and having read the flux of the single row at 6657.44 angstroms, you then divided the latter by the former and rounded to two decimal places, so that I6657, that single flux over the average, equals 0.99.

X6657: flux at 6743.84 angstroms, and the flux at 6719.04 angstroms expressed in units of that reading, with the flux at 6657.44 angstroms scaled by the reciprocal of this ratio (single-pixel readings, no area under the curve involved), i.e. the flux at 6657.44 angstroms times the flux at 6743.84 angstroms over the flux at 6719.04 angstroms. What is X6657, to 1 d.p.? 11.4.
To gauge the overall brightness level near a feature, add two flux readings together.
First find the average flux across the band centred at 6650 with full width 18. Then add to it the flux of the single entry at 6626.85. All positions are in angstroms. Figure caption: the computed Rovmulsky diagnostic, 18.8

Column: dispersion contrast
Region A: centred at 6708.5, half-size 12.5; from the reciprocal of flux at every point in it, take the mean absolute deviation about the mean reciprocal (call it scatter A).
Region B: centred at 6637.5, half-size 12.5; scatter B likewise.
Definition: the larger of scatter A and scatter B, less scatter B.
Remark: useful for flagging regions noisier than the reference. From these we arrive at 0.0075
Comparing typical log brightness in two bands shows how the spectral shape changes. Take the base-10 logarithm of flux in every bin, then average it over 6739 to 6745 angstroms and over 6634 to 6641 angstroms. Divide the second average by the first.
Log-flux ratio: 1.10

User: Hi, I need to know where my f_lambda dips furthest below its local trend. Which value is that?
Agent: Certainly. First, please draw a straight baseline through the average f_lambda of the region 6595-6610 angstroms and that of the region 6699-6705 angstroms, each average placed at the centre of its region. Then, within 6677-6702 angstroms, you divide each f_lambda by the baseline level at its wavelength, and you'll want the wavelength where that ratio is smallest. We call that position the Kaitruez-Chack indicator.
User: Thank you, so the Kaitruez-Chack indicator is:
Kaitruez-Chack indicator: 6682.01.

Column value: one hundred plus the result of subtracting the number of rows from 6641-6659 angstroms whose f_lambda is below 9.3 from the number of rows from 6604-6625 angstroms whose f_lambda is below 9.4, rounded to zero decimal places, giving 97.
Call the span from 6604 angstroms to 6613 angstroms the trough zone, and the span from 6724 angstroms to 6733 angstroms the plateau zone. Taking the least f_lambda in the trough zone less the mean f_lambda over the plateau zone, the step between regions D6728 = 2.5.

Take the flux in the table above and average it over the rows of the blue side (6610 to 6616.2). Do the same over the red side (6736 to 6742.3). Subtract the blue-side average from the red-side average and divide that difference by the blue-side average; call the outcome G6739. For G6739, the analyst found -0.22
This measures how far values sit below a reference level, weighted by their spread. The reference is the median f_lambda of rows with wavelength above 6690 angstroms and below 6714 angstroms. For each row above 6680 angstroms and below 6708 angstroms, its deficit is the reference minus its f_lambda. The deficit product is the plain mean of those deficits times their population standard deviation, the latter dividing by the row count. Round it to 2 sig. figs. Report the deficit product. 0.14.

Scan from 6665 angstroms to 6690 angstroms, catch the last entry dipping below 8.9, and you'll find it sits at 6685.09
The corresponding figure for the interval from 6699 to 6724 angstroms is 6722.14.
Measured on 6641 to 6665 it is 6654.38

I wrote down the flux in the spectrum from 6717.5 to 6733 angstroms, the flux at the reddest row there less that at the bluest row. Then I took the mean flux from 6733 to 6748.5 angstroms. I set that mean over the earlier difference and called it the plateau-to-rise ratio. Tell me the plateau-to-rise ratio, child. 10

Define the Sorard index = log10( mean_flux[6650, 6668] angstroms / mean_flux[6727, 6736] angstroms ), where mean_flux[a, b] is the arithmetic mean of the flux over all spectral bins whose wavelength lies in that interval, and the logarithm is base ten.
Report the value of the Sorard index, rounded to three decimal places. 0.089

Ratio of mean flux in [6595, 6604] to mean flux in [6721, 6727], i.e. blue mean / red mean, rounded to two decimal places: 1.47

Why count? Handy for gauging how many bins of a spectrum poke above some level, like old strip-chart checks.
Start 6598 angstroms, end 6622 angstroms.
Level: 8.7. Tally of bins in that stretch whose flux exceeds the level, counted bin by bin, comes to 8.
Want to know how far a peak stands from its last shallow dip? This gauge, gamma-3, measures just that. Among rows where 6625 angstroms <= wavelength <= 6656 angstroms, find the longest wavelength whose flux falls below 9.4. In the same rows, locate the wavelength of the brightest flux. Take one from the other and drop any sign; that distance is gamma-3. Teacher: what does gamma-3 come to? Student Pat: 21.4 angstroms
